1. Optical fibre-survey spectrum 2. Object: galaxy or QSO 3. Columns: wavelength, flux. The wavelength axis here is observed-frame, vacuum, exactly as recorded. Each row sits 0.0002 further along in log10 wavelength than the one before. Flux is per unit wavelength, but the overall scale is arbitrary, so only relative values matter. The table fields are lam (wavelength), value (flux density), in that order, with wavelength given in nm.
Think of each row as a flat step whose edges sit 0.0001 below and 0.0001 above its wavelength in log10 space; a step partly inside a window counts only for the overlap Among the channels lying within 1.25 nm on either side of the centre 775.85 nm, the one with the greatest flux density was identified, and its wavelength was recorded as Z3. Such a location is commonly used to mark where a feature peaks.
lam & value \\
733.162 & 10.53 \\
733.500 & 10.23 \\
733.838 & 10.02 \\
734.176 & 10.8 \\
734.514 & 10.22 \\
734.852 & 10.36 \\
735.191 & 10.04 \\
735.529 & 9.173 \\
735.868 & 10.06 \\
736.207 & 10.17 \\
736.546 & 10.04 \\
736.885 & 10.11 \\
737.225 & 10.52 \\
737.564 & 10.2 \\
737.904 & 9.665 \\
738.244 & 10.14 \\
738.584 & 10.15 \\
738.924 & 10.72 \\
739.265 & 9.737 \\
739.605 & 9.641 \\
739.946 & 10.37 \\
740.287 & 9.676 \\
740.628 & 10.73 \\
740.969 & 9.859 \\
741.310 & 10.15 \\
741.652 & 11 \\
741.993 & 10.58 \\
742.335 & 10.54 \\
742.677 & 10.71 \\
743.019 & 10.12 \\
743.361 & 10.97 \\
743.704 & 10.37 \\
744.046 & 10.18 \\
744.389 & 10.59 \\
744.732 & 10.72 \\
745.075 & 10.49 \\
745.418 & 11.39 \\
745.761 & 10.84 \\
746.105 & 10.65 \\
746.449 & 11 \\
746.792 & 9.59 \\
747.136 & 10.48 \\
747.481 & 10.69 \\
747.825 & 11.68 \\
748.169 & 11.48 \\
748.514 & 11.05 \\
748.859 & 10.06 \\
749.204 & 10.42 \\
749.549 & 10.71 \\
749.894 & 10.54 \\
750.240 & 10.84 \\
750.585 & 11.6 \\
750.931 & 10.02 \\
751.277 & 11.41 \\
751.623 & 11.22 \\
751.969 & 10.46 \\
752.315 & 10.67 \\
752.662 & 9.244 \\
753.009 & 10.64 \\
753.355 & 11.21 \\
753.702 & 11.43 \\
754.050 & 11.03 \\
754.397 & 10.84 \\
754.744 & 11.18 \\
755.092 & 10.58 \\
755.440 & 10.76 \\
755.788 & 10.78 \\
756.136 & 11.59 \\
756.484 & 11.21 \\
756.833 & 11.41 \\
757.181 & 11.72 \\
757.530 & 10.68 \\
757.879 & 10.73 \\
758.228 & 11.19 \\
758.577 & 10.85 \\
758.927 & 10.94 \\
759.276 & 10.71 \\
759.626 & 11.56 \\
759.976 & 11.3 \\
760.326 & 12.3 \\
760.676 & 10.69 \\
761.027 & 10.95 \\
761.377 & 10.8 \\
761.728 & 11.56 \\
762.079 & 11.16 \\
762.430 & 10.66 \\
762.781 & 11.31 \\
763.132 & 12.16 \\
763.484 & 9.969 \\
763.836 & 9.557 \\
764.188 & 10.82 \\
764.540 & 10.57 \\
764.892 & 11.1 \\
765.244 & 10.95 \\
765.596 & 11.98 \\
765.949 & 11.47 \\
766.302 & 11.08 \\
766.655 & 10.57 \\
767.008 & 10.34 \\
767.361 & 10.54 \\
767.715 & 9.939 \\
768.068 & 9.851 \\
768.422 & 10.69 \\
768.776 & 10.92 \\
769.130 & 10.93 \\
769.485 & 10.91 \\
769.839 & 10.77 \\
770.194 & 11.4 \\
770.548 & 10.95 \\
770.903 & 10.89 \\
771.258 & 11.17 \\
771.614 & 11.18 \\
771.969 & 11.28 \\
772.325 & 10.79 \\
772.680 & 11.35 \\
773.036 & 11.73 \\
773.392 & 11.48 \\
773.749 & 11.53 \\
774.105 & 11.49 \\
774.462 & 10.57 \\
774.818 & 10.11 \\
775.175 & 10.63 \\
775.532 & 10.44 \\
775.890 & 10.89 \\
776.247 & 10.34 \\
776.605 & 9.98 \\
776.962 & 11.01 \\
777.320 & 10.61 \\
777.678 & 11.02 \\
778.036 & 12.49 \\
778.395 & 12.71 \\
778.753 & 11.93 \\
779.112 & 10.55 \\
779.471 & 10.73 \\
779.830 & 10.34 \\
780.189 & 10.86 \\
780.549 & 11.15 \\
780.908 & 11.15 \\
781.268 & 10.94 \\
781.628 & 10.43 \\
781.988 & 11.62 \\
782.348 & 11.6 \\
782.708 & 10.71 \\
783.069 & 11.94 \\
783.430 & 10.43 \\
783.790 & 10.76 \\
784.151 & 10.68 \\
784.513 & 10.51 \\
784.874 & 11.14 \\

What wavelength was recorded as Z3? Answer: 776.962 nm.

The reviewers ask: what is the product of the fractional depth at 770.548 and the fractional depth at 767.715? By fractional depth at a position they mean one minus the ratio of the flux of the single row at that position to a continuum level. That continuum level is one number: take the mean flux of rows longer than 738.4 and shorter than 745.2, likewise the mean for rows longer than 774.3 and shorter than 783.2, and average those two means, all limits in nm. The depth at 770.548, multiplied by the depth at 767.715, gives -0.0018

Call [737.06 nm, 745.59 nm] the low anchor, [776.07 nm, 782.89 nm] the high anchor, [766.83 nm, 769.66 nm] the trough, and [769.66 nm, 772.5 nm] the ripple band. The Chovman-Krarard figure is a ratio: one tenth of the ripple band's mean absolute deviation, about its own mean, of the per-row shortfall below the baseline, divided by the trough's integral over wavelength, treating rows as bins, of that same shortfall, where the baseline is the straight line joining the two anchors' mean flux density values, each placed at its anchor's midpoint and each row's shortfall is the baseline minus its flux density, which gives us 0.02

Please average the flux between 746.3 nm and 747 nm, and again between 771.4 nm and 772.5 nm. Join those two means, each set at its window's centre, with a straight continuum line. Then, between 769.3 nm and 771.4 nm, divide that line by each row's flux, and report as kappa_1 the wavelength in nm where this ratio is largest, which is 769.839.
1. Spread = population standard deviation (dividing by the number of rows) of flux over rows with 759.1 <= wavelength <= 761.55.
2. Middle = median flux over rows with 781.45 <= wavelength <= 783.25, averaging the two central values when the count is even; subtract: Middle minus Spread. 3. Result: 11.1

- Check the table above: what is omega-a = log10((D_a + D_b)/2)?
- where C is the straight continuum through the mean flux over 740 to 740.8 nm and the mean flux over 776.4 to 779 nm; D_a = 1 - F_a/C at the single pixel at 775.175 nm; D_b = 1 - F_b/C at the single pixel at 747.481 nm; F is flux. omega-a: -1.8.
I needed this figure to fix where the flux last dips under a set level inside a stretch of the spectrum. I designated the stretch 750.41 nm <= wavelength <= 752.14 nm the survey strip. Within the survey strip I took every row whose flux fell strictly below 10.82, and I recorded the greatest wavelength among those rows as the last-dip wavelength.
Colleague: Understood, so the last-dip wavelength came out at 751.969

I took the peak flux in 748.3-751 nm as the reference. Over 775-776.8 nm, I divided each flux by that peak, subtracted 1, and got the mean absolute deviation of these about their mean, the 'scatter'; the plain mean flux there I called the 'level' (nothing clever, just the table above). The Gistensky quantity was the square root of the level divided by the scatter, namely 22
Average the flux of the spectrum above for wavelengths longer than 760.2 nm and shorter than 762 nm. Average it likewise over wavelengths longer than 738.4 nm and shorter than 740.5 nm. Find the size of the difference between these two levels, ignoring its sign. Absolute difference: 1.2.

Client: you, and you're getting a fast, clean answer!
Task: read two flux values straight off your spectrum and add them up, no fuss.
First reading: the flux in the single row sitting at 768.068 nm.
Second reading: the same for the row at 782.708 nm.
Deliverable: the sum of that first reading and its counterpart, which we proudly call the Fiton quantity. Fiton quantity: 20.6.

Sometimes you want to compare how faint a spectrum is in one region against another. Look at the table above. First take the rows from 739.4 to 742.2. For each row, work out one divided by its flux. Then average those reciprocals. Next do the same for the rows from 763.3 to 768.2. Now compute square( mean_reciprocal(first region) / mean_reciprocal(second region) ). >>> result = 1.07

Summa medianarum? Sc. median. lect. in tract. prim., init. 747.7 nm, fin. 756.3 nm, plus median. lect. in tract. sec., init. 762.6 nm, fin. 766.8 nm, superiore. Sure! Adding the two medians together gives 21.9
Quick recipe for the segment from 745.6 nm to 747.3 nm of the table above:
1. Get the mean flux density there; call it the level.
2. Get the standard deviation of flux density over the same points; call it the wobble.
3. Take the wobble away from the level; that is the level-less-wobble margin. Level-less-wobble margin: 10.0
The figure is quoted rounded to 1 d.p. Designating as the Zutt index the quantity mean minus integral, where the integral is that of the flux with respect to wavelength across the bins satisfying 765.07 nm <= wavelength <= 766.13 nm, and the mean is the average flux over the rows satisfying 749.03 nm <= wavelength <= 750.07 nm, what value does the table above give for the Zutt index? -1.6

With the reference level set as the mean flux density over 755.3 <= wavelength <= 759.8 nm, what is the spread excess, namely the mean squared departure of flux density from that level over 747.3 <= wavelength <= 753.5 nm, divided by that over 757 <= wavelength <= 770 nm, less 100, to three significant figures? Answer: -98.7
